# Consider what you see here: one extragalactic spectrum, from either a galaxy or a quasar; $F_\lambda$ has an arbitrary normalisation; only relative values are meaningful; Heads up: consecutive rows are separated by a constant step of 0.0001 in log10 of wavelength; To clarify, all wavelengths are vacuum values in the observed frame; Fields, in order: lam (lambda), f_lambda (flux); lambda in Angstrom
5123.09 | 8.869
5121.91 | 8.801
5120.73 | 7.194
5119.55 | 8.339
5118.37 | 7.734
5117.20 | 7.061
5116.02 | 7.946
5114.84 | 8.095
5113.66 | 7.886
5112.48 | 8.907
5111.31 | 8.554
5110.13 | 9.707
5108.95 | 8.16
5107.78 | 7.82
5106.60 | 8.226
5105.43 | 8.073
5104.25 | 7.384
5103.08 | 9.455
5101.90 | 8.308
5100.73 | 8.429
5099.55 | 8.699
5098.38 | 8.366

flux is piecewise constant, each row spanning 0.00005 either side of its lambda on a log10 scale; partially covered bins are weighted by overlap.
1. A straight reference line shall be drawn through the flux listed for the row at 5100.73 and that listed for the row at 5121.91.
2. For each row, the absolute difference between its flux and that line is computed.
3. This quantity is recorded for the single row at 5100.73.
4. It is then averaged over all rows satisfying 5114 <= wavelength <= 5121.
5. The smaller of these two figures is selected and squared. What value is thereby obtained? 0.00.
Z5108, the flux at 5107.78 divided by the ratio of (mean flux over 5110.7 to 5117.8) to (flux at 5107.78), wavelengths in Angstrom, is 7.6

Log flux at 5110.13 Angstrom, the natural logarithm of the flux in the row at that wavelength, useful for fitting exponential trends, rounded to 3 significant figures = 2.27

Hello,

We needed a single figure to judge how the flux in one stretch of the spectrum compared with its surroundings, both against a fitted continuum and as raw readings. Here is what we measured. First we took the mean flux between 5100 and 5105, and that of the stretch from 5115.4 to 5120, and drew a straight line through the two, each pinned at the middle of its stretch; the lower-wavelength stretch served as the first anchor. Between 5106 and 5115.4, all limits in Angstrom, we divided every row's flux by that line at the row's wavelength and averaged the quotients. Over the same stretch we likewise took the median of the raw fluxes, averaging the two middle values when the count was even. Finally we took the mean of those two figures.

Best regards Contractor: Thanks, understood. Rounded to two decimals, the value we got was 4.62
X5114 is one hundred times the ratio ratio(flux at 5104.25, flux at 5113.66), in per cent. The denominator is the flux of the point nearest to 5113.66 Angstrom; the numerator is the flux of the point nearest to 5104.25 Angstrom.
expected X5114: 94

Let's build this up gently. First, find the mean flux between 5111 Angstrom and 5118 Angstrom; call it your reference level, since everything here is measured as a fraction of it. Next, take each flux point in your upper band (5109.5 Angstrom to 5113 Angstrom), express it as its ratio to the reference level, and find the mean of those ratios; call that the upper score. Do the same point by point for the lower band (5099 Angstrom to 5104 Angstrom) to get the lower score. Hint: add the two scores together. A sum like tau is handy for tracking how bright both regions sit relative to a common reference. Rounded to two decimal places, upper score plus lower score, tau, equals 2.20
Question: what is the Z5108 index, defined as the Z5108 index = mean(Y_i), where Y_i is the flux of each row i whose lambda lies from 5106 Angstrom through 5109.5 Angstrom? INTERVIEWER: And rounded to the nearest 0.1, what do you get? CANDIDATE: 8.1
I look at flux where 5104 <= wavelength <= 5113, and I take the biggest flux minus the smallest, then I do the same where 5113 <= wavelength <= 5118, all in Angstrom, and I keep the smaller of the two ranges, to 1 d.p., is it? 1.0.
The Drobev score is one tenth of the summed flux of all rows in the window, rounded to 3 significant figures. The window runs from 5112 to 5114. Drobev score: 1.68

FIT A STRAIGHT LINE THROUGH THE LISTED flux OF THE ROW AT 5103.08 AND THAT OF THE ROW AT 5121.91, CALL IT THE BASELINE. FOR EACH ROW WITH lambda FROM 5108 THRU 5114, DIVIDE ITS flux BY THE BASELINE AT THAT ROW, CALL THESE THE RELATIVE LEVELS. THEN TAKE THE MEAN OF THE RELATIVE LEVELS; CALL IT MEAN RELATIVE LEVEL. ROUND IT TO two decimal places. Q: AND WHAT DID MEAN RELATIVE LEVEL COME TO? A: 0.94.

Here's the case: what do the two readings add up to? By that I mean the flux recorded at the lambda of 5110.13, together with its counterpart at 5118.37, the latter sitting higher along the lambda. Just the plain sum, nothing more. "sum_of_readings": 17.4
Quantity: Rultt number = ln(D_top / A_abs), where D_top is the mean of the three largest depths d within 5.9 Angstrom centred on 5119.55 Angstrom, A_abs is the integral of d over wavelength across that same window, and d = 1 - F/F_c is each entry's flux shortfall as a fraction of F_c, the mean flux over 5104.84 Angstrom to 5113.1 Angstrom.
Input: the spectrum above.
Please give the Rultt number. -1.2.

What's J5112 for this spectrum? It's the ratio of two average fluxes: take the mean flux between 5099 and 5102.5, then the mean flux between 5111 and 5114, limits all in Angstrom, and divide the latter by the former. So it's 1.00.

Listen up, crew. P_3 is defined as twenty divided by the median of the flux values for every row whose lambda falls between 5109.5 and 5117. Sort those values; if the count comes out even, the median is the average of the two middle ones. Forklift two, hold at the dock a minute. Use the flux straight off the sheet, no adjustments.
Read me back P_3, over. 2.40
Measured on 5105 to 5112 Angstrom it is 2.44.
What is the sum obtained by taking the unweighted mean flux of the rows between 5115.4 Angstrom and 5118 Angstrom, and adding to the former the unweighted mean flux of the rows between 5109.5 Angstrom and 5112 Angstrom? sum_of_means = 16.6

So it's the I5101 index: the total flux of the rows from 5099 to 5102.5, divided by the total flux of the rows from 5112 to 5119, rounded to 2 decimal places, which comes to 0.53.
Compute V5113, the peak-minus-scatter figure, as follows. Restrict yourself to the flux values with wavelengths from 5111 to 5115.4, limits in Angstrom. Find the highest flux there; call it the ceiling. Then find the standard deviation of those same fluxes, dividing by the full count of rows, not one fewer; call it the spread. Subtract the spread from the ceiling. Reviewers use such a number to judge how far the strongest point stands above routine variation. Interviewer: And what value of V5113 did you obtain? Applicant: 8.5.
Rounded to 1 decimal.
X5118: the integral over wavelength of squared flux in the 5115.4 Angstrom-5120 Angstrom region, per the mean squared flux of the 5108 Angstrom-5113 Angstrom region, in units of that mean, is 3.6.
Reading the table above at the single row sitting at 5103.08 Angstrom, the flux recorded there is 9.455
